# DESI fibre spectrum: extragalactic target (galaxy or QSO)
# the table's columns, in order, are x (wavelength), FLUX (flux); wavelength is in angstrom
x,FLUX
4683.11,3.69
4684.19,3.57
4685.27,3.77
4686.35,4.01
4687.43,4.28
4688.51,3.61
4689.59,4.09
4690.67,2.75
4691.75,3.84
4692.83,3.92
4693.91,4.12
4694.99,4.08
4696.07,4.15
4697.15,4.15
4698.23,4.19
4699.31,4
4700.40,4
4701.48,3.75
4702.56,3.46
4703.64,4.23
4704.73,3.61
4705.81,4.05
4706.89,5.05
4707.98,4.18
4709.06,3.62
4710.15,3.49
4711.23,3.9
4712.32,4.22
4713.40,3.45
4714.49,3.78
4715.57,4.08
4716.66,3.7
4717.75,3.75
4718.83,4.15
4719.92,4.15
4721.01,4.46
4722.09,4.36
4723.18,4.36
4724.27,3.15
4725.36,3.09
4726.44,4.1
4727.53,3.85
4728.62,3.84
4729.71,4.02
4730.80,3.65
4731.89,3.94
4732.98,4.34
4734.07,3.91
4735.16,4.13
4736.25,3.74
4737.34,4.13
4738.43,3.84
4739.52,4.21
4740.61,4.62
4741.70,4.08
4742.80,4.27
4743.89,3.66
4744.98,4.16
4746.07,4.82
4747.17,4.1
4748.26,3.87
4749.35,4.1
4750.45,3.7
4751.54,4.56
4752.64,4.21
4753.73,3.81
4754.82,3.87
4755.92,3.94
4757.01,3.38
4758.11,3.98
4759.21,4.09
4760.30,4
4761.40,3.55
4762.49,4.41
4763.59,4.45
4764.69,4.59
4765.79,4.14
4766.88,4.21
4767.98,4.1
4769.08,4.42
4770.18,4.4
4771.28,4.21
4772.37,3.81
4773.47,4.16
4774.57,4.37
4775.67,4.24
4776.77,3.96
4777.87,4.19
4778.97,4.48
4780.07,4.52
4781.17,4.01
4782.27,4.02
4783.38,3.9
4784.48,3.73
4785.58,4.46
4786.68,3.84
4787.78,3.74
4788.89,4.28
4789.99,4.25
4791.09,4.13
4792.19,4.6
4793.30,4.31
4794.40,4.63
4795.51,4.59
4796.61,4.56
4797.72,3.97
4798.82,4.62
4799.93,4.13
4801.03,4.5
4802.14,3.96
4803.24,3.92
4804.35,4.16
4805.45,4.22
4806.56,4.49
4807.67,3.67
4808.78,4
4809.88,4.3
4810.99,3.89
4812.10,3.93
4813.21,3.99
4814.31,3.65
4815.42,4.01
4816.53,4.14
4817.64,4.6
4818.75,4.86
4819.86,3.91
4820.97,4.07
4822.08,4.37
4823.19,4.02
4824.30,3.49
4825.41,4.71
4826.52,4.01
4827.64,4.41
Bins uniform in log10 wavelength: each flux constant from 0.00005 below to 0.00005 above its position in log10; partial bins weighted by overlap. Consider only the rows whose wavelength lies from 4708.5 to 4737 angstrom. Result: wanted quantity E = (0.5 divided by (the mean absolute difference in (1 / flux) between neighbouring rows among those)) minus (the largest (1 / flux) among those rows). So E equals 22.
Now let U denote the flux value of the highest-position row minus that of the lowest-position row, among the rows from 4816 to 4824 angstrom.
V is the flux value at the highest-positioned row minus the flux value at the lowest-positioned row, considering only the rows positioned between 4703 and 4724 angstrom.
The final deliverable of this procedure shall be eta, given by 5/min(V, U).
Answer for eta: -42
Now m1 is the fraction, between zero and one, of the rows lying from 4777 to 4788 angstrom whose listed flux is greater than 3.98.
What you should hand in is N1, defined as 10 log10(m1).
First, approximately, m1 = 0.60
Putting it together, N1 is -2.2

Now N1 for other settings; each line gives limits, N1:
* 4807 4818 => -2.2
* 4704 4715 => -4.0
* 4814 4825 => -1.5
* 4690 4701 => -1.5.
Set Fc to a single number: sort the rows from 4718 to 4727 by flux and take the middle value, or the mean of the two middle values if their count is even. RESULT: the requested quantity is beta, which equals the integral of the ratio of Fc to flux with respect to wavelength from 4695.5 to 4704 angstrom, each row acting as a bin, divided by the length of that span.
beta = 1.05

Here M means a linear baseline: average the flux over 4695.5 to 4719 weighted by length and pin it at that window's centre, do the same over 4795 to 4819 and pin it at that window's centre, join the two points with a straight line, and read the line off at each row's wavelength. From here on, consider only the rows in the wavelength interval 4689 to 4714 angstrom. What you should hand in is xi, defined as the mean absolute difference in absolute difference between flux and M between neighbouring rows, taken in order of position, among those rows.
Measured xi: 0.297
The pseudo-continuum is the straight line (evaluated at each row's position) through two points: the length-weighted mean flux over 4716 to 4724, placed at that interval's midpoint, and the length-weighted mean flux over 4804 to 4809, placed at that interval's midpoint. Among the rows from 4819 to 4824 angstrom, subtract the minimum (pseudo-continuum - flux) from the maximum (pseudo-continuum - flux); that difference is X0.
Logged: 0.46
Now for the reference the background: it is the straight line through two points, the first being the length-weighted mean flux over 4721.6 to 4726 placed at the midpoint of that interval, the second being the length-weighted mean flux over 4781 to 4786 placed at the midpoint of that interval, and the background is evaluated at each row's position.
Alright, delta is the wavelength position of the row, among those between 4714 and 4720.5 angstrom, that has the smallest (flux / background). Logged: 4716.66 angstrom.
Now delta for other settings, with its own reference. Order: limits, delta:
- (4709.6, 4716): 4713.40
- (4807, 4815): 4814.31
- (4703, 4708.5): 4704.73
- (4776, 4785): 4784.48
